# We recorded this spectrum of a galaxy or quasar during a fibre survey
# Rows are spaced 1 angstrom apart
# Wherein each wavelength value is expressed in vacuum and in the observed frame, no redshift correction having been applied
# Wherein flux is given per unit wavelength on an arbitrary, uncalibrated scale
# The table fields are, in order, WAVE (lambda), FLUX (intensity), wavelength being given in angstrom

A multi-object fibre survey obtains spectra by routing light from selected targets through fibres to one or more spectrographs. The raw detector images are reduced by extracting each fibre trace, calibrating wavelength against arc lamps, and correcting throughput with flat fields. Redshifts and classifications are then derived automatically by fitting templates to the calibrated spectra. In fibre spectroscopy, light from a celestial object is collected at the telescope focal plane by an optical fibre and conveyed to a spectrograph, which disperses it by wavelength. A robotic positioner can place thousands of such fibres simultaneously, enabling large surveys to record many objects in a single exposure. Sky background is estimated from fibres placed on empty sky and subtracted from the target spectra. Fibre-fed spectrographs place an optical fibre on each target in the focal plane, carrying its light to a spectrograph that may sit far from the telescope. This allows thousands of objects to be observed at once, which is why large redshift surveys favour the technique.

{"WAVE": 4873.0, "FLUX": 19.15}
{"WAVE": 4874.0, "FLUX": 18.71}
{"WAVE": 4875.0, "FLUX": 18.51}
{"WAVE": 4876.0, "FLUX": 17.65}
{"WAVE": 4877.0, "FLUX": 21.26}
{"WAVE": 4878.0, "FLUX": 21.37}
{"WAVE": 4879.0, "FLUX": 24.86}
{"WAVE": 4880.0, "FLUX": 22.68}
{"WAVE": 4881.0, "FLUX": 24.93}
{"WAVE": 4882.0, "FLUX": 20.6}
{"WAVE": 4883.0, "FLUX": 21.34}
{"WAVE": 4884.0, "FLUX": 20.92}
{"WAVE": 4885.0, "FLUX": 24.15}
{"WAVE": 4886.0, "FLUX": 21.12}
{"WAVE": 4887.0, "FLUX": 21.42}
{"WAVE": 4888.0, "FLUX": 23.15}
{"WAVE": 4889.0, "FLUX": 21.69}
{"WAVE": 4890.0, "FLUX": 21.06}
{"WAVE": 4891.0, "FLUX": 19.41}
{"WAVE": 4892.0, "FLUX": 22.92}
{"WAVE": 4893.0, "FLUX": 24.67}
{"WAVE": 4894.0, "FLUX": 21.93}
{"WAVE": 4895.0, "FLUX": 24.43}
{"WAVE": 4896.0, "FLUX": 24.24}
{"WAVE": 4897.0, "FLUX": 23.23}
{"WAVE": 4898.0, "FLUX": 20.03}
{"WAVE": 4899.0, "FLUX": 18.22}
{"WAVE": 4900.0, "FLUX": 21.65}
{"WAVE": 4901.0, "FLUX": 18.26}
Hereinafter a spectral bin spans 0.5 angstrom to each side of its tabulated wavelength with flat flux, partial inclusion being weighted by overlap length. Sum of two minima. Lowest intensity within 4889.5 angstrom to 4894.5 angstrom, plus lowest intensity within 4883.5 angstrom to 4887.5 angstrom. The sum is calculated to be 40.3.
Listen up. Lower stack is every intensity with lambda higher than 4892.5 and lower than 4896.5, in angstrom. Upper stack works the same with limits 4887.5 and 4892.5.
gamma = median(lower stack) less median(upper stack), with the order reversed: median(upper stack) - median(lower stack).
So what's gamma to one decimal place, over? -2.6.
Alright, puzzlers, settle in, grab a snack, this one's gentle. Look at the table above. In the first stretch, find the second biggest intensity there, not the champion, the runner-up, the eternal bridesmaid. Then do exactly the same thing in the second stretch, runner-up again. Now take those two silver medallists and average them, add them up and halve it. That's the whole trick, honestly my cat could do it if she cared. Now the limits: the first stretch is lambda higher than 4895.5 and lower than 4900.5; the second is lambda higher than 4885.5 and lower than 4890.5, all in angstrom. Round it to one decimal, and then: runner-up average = 22.5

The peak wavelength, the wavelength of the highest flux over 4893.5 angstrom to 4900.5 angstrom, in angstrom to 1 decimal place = 4895.0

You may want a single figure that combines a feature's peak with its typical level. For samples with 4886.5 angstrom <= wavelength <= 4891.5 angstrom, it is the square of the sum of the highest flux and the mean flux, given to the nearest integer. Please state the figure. 1980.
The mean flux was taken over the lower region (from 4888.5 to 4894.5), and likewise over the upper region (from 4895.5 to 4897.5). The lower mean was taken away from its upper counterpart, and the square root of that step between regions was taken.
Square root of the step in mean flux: 1.3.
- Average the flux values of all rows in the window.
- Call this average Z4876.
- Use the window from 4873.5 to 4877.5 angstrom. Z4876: 19.0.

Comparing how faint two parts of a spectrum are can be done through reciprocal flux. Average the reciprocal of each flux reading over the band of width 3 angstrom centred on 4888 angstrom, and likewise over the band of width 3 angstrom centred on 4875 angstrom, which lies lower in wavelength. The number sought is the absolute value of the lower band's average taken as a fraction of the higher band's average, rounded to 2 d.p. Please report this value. 1.21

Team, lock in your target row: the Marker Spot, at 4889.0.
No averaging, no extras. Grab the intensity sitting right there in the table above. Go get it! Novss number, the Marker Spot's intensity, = 21.69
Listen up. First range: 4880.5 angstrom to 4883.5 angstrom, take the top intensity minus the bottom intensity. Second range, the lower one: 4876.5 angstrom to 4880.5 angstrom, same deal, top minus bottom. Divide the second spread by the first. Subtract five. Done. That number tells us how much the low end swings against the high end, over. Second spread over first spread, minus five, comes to -4.2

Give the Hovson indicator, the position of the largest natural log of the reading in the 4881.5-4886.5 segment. 4885.0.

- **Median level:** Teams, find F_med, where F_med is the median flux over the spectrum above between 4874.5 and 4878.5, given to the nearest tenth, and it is 19.9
